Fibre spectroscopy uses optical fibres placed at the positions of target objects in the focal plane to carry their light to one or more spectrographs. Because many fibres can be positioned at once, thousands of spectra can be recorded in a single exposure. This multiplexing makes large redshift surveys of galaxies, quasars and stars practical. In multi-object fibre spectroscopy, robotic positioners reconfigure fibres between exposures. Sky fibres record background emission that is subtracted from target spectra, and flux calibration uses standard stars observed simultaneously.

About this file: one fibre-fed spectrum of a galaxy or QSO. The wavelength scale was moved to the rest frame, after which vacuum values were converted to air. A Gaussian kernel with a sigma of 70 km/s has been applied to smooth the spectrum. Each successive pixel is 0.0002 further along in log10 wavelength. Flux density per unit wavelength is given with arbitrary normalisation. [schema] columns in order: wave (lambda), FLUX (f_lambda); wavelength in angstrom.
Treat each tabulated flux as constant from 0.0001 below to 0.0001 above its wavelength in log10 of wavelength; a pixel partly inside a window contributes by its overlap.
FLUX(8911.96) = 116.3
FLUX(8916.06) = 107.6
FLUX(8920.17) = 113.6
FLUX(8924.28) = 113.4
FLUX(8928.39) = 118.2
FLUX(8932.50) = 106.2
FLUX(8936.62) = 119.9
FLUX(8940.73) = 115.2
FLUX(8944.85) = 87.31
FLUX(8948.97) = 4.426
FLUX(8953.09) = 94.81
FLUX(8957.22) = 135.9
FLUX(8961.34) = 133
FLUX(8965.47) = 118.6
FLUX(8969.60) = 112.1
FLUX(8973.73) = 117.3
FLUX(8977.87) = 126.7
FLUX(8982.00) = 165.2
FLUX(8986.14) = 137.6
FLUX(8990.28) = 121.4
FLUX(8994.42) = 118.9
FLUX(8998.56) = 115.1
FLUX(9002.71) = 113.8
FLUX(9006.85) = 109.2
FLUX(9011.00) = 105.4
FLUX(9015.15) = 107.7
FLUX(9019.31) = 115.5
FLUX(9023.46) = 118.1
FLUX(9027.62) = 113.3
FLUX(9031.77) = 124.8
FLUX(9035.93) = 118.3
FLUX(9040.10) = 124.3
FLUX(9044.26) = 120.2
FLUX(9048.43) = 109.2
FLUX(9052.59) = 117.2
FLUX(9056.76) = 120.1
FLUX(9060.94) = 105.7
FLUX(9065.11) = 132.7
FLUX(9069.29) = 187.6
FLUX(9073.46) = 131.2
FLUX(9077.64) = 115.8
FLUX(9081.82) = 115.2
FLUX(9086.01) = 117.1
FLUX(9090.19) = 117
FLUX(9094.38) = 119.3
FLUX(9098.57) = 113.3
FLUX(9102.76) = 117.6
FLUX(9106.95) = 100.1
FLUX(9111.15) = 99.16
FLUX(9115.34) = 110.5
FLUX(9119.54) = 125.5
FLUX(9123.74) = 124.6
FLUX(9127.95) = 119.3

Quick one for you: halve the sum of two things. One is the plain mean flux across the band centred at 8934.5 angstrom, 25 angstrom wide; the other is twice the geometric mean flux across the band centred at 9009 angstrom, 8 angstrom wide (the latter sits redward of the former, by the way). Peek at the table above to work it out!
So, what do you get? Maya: 162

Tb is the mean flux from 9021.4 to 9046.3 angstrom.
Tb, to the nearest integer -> 120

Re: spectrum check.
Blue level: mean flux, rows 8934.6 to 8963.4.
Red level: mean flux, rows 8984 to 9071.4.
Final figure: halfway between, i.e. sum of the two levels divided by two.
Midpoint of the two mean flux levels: 110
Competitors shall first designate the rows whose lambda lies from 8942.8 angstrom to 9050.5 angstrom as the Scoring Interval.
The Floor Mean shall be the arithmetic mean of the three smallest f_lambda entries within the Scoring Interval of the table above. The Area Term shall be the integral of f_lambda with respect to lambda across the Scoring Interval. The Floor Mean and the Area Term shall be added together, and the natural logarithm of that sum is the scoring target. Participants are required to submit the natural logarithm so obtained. 9.42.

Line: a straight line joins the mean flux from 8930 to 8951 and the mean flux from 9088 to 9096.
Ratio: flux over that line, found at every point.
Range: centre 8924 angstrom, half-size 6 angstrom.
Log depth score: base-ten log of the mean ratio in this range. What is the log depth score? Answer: 0.14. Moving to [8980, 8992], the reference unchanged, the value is 0.17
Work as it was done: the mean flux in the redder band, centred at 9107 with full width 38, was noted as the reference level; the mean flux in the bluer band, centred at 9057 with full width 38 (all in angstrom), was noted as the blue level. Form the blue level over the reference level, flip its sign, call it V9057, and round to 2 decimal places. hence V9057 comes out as -1.12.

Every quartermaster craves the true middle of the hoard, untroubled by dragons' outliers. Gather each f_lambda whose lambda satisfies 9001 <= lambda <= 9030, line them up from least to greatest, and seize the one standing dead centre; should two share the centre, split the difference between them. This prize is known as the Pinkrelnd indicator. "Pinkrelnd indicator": 113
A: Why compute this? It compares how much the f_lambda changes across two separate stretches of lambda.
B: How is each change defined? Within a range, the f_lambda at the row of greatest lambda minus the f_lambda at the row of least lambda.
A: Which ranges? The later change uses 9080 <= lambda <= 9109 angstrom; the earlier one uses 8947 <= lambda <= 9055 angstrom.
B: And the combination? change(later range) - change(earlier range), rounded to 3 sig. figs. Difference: -128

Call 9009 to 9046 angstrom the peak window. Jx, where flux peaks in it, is 9031.77 angstrom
